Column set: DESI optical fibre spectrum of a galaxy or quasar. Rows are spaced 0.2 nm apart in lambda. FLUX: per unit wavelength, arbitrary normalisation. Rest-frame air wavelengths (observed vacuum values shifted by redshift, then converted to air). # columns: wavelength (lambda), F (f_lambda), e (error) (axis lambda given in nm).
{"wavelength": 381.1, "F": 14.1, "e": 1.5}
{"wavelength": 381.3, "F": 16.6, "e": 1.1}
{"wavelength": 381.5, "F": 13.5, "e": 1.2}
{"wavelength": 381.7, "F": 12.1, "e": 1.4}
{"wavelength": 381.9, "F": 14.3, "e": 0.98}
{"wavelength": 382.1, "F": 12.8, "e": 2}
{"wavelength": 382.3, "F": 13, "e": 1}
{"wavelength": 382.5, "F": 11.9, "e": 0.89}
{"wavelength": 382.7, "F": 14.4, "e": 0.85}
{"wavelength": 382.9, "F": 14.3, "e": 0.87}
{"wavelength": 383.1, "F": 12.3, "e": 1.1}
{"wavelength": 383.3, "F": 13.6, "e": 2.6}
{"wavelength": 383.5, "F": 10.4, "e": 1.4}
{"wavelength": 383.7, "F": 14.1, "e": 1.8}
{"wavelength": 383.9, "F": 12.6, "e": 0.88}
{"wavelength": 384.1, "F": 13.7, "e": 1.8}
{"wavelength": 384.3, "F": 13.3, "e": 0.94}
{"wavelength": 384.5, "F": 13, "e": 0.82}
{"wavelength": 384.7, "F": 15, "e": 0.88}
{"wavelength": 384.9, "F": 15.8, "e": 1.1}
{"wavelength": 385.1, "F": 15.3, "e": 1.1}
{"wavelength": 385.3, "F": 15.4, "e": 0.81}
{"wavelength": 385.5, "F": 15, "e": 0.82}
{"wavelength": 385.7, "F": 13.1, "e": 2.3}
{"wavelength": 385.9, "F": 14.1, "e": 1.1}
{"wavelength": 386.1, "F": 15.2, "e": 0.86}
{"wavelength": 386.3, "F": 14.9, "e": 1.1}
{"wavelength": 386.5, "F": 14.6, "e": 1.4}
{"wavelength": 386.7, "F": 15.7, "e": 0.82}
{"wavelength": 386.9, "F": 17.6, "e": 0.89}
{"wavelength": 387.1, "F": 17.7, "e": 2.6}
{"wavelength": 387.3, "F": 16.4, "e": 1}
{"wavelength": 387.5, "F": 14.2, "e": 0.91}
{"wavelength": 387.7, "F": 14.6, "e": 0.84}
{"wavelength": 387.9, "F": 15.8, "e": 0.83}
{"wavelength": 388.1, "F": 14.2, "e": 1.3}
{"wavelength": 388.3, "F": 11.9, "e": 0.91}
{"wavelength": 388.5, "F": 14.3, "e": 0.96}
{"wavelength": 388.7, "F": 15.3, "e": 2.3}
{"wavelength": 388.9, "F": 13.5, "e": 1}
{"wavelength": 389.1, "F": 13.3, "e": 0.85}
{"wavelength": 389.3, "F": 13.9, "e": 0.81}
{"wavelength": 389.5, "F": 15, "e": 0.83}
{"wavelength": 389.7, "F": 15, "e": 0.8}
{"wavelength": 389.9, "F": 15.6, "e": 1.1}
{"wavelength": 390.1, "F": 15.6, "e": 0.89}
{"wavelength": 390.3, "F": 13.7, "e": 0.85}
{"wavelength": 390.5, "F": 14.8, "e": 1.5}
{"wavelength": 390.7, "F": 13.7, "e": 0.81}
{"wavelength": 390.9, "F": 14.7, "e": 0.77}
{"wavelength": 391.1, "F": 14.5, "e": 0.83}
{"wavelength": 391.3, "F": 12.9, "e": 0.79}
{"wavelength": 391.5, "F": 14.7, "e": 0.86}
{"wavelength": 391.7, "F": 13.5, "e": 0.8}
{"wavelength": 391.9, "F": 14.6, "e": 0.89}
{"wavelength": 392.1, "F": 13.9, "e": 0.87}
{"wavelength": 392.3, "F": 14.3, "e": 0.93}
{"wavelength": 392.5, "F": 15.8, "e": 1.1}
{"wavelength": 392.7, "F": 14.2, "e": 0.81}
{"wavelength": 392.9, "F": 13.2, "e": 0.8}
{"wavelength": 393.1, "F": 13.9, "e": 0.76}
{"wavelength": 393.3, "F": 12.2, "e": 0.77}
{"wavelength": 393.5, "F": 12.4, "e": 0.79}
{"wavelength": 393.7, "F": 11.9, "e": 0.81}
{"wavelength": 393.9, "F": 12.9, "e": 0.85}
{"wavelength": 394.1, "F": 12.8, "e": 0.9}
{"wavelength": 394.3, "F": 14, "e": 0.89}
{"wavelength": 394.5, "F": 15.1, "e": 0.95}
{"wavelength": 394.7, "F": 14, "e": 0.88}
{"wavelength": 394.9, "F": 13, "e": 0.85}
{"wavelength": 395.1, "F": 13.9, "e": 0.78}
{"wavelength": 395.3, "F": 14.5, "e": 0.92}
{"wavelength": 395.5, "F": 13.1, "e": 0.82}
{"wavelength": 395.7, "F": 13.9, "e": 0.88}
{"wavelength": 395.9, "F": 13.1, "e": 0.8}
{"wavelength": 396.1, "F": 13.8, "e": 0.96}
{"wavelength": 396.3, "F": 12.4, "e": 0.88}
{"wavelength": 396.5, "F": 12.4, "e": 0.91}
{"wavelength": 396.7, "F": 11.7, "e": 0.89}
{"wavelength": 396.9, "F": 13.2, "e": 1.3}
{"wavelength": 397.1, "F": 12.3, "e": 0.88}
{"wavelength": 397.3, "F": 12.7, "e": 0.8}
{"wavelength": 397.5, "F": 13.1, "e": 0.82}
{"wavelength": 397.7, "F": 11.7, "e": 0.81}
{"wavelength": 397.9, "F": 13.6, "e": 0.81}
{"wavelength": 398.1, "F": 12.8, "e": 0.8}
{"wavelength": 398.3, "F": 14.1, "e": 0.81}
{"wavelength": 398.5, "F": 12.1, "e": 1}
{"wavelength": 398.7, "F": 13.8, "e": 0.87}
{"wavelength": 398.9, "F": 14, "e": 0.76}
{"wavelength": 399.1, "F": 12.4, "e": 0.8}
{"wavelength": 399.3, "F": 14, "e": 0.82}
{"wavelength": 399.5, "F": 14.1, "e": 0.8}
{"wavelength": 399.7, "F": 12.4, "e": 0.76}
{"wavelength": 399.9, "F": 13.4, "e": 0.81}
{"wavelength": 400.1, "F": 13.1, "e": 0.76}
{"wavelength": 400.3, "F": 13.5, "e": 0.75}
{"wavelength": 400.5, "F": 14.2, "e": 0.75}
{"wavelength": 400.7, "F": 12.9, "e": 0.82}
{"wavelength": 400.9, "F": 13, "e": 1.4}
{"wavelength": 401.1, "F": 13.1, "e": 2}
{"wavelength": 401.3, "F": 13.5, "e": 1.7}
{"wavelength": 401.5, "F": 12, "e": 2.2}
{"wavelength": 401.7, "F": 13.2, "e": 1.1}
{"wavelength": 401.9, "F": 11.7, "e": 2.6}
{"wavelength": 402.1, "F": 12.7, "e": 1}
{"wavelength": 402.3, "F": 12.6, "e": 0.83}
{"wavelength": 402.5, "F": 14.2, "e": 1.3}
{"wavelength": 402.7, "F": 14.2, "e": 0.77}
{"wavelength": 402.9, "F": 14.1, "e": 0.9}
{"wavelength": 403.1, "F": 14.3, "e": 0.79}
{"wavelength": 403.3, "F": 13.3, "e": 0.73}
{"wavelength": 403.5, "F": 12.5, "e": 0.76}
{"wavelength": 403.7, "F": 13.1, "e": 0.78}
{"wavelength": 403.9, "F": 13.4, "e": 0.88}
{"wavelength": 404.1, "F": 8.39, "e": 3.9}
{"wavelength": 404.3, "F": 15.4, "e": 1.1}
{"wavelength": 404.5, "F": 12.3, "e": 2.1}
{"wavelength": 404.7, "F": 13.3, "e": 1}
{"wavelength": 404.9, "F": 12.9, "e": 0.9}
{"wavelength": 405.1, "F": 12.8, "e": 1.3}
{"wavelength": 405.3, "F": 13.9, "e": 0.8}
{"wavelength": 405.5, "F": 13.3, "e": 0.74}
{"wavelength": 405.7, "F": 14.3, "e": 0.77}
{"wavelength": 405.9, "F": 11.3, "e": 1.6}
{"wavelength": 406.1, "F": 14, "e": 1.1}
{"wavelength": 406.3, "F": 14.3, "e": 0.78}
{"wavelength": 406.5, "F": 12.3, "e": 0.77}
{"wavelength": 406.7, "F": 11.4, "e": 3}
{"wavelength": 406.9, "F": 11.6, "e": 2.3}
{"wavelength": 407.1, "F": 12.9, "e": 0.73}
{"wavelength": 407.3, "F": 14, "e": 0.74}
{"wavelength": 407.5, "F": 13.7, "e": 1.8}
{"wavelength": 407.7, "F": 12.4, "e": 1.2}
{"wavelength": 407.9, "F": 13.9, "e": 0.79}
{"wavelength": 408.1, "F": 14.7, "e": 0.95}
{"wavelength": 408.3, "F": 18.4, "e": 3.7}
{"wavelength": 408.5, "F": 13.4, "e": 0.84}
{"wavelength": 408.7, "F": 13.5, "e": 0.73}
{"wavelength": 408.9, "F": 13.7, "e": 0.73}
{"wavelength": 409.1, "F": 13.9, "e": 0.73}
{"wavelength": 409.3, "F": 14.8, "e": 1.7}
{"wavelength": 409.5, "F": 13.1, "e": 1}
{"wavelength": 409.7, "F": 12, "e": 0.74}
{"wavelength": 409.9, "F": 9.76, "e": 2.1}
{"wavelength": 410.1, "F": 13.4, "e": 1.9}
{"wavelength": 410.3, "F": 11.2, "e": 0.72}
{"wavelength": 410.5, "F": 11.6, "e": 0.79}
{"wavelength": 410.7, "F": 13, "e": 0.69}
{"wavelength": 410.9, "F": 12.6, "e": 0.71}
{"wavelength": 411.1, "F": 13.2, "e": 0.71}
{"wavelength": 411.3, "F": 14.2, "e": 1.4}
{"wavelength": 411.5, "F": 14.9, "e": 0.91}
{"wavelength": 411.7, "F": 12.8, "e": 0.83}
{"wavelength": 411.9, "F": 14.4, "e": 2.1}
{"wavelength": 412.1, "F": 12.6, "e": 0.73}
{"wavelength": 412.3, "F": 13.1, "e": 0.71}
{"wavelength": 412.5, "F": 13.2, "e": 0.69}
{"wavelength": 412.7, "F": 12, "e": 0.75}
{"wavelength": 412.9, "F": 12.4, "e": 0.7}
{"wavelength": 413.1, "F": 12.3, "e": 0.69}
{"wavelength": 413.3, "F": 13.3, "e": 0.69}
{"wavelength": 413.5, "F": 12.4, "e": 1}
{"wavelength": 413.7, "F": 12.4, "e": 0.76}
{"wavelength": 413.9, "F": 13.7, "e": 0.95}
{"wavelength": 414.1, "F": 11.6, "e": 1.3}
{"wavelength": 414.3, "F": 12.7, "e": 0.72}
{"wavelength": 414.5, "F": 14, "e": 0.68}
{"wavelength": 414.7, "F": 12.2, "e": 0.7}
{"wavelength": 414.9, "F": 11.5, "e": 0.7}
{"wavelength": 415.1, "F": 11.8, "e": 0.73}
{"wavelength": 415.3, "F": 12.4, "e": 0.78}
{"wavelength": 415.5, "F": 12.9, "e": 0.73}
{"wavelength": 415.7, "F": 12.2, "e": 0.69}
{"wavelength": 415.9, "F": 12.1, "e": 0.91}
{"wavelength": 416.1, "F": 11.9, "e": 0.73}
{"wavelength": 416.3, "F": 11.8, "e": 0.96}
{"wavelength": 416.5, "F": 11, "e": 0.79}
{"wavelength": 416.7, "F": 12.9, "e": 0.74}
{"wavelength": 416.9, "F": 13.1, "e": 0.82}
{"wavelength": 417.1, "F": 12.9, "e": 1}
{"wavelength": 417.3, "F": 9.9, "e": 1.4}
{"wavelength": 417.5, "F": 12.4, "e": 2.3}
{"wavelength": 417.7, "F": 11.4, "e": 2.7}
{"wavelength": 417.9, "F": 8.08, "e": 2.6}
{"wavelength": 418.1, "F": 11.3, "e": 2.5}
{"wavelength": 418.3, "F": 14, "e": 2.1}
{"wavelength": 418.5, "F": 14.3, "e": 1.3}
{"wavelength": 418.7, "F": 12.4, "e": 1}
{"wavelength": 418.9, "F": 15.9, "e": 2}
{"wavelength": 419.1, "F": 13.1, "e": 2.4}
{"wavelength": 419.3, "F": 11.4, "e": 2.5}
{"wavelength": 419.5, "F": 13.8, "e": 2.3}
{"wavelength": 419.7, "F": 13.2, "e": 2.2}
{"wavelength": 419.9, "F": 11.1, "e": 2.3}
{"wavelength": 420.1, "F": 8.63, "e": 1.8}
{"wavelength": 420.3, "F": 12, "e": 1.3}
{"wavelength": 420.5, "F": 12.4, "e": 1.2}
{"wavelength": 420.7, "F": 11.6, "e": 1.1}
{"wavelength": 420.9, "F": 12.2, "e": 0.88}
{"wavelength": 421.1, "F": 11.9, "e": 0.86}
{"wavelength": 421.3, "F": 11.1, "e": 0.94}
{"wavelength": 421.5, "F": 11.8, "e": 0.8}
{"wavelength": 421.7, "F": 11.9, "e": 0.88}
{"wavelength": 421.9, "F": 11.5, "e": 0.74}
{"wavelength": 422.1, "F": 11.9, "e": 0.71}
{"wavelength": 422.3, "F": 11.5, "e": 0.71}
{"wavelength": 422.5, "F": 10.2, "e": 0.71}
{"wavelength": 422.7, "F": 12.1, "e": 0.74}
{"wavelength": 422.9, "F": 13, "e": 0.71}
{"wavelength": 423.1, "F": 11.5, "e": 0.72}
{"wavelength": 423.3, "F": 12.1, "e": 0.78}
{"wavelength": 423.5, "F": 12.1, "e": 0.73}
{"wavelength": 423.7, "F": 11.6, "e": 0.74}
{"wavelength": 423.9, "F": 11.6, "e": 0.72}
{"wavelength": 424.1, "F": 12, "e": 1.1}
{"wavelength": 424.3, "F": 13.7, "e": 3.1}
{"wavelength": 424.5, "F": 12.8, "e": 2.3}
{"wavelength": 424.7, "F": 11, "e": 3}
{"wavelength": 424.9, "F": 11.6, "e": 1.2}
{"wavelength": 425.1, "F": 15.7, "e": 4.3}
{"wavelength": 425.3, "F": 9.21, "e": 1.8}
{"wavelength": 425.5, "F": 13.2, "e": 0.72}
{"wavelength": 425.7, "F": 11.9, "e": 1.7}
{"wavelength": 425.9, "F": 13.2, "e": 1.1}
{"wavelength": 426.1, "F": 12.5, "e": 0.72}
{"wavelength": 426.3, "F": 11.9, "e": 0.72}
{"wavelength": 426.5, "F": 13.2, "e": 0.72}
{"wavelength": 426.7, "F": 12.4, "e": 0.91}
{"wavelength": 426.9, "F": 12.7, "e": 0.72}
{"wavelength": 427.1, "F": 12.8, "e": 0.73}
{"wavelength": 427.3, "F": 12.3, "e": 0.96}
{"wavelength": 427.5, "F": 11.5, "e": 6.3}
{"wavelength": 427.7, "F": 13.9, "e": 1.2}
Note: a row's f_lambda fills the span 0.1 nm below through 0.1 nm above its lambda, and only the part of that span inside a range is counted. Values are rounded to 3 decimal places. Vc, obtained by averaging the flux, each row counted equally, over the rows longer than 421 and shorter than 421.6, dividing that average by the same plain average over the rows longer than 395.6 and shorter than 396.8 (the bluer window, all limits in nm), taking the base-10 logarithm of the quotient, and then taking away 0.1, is -0.146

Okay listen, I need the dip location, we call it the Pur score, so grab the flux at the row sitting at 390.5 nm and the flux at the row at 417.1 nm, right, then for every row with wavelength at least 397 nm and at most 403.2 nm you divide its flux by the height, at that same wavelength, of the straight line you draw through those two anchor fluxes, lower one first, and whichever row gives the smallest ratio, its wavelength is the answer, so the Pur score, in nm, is 397.7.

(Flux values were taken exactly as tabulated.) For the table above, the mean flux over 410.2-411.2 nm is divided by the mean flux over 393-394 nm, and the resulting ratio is 0.973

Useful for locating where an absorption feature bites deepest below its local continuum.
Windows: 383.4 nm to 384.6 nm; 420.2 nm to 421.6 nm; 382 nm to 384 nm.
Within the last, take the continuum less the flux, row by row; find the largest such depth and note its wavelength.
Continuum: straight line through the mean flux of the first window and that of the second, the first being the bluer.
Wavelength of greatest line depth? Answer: 383.5 nm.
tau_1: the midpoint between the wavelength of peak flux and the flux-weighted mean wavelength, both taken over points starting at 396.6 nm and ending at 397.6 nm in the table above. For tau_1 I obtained 397.00 nm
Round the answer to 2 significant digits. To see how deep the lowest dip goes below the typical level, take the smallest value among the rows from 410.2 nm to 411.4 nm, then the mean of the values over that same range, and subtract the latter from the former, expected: -1.4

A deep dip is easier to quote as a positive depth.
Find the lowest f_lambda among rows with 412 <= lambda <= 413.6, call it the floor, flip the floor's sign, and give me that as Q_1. -12.0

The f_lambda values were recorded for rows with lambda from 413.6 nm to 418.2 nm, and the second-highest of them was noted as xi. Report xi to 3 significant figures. 13.7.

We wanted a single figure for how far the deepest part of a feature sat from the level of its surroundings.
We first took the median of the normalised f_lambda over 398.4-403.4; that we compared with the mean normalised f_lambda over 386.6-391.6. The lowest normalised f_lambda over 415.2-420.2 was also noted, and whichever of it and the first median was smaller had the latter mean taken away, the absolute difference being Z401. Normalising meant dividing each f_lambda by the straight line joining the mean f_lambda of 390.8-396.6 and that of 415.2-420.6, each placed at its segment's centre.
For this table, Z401 0.39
